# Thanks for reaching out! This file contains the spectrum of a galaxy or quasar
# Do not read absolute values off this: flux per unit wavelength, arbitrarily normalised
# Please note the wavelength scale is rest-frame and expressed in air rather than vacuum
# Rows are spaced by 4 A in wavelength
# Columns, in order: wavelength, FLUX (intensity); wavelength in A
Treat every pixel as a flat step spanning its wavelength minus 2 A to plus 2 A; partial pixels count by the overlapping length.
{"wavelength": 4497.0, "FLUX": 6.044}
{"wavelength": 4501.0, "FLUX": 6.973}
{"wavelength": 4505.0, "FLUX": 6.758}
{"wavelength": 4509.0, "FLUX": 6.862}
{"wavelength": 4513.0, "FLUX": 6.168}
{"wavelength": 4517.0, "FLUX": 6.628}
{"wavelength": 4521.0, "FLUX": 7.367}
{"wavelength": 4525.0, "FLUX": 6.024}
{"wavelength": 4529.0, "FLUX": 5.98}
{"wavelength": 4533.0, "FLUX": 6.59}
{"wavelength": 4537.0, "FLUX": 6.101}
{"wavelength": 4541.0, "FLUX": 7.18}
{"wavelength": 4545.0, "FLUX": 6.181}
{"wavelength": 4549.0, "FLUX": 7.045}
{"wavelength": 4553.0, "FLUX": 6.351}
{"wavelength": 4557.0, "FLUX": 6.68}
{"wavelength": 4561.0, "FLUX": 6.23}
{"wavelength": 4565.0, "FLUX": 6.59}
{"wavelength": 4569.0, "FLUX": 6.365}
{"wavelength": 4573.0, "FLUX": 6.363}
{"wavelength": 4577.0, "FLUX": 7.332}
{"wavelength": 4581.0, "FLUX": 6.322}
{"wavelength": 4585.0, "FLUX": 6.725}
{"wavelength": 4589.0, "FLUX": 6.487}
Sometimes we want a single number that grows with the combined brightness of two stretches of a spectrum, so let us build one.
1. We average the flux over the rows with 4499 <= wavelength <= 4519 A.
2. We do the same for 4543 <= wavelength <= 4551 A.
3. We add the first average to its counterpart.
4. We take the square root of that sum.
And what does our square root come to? 3.65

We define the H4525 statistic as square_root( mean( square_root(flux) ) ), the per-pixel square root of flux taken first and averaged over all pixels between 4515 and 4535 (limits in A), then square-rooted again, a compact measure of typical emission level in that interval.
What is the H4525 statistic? 1.60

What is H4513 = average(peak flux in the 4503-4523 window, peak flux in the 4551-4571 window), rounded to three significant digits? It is 7.02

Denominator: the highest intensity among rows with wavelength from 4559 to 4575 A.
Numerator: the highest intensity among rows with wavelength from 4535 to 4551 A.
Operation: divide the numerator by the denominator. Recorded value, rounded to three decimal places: 1.090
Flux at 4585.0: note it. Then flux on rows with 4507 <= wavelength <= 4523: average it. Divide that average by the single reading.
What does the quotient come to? 1.005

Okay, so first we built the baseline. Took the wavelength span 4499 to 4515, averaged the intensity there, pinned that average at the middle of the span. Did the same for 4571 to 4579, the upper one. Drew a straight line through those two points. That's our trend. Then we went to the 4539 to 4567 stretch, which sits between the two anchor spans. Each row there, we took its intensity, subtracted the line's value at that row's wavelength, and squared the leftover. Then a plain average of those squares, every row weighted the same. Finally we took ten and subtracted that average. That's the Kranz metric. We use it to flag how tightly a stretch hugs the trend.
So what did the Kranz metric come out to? 9.83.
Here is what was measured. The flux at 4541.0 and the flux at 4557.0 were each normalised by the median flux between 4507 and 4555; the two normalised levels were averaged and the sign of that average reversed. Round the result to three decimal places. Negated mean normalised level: -1.071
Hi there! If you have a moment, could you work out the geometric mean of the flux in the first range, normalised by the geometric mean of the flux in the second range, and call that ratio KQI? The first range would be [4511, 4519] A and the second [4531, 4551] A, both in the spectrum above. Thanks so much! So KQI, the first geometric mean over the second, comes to 0.97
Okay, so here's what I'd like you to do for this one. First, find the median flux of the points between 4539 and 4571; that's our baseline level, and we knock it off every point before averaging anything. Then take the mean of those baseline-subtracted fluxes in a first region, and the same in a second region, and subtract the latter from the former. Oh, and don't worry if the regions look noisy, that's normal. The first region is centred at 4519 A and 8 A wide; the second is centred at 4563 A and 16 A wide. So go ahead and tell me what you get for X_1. 0.53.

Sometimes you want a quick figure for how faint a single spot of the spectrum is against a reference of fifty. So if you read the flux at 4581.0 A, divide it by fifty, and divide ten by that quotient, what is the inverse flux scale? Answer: 79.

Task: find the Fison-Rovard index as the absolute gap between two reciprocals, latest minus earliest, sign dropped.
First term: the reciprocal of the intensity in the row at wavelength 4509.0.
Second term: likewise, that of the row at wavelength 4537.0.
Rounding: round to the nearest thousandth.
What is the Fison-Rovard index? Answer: 0.018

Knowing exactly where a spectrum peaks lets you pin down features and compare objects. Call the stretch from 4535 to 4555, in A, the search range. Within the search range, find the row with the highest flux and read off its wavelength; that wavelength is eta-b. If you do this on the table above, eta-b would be 4541.0 A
